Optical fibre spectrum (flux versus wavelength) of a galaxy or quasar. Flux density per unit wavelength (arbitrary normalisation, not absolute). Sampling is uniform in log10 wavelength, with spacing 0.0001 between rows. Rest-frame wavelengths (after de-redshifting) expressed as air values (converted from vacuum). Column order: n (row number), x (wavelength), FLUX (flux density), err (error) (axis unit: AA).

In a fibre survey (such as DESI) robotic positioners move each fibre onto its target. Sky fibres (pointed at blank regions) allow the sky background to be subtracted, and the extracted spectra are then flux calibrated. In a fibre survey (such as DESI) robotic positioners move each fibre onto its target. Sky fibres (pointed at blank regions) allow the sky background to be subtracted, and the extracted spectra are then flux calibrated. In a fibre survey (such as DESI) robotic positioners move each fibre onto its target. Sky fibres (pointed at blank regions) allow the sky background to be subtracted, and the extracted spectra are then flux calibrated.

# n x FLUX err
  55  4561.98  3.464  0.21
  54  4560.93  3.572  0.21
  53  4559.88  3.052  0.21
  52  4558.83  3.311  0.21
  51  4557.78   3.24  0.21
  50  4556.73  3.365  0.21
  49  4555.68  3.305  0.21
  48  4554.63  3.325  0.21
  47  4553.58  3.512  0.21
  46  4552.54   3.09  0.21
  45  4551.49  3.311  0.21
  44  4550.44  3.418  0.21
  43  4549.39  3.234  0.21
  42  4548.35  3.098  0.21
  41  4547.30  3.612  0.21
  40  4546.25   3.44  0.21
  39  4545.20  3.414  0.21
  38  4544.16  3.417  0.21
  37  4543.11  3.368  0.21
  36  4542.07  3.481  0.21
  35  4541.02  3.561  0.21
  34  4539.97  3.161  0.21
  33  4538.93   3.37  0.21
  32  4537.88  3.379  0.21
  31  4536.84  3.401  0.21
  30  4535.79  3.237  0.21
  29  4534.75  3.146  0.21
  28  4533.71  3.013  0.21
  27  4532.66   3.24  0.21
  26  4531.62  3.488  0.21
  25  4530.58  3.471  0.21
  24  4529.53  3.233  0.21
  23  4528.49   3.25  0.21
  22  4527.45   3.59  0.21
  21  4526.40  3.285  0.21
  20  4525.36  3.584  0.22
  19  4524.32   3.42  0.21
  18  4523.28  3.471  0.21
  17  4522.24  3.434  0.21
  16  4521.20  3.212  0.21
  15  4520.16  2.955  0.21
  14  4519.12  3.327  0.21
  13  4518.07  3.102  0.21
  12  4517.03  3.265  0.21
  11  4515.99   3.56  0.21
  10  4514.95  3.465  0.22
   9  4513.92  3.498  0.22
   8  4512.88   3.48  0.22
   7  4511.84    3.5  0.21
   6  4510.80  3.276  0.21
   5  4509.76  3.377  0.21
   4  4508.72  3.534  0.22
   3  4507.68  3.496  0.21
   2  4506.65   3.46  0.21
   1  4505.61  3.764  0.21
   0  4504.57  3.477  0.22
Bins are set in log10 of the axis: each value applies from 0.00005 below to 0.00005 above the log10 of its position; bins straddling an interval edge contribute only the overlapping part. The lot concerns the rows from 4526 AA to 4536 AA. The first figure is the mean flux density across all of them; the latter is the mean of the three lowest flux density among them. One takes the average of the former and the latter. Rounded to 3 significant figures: 3.21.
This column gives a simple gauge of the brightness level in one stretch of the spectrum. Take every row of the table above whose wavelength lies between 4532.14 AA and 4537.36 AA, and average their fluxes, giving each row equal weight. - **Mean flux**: 3.21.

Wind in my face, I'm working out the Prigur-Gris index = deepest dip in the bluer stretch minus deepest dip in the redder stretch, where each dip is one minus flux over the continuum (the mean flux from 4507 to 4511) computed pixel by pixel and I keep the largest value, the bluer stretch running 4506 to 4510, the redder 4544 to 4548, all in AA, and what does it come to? 0.01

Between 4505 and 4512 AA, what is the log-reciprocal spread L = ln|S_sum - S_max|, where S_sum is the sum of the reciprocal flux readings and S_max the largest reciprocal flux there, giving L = 0.534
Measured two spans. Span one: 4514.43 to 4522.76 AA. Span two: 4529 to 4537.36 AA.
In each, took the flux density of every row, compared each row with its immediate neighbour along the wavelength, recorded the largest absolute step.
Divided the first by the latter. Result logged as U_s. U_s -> 1.50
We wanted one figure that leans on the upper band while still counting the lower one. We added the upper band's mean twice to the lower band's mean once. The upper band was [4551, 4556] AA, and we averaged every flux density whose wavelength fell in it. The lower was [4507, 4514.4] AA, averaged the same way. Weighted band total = 10.07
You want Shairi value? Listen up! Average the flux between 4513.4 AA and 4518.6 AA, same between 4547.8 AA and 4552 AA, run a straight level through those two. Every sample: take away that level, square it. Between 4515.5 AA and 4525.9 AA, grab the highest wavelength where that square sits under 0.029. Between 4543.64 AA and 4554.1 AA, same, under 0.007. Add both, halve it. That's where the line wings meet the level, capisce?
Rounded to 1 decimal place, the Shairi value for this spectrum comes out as 4537.9 AA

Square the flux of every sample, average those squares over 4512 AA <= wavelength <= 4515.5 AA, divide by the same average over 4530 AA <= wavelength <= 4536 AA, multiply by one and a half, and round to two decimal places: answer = 1.70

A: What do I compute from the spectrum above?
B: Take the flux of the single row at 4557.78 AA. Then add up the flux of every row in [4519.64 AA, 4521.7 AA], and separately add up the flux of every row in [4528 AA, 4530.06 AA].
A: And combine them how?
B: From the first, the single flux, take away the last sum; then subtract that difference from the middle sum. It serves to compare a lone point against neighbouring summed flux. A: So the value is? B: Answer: 9.4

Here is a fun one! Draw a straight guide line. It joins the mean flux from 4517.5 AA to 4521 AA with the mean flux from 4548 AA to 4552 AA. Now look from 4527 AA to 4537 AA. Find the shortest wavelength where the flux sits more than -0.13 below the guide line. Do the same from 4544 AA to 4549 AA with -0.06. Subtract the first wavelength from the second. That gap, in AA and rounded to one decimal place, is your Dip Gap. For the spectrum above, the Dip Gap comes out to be 19.9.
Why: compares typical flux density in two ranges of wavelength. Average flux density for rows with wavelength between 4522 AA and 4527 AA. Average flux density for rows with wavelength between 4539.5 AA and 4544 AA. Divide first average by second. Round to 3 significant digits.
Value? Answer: 1.01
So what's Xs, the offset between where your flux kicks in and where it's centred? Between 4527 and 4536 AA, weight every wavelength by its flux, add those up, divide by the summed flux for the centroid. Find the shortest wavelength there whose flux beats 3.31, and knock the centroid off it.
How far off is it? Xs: -4.1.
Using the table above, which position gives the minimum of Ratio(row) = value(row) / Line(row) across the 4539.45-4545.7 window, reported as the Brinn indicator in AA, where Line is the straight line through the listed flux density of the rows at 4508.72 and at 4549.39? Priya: 4539.97 AA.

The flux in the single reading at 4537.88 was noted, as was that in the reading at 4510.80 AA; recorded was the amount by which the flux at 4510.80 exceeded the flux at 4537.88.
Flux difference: -0.10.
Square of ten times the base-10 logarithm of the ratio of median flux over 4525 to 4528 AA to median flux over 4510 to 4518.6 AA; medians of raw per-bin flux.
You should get 0.019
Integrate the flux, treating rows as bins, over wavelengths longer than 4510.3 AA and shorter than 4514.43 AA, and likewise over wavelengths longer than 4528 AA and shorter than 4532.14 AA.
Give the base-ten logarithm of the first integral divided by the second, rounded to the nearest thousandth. 0.008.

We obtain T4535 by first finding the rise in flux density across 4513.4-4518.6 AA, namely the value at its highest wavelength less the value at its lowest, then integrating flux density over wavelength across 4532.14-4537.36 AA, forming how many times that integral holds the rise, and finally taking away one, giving -43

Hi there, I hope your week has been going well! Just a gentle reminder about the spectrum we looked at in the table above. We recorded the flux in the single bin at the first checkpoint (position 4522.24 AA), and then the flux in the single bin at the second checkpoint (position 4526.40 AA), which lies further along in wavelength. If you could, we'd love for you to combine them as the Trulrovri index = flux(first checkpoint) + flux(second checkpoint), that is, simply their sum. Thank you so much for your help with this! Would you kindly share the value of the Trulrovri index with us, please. 6.72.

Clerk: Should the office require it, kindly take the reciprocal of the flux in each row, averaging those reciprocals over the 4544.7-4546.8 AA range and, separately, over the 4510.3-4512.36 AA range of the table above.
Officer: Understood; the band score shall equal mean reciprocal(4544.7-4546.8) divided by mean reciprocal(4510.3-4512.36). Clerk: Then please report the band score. 0.99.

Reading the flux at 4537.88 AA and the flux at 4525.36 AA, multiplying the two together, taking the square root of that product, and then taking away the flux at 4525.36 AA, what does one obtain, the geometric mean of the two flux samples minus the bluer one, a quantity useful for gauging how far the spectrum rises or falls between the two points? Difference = -0.10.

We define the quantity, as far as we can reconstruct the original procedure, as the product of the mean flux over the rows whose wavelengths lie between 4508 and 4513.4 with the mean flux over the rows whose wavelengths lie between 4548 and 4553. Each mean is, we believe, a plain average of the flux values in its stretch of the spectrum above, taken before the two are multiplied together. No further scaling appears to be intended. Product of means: 11.1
